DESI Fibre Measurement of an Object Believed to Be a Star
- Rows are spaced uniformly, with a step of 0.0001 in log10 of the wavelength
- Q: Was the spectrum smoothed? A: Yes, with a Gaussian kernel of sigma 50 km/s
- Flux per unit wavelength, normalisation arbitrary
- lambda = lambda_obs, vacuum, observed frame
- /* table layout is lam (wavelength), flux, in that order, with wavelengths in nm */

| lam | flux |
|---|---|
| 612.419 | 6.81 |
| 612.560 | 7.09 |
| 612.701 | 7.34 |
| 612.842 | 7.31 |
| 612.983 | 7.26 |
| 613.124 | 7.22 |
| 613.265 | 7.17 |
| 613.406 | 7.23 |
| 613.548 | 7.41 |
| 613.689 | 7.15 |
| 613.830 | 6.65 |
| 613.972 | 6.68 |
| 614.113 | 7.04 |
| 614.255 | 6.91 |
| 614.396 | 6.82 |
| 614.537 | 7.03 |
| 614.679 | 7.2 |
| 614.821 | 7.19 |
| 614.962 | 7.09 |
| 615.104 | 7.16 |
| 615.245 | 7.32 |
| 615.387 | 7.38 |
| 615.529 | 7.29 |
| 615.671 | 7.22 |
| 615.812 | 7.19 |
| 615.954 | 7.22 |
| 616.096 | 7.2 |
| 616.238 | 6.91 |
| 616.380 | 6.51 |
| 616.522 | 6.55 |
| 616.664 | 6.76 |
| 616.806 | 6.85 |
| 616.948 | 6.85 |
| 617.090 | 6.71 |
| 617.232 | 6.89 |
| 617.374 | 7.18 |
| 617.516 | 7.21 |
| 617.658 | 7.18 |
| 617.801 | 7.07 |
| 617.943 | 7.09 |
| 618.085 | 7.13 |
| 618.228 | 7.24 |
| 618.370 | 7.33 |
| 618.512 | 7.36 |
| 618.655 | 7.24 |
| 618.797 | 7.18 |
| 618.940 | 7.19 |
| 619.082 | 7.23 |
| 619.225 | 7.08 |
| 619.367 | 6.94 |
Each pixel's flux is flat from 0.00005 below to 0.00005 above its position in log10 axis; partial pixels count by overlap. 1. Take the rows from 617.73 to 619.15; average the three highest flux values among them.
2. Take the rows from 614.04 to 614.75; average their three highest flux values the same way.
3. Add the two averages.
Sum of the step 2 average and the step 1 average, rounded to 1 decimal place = 14.4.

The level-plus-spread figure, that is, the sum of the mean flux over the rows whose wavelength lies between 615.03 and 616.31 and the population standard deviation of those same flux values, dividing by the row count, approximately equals 7.33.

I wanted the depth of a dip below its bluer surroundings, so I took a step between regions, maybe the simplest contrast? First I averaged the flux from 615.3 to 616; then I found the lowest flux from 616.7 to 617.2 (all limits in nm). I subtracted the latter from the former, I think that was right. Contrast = 0.55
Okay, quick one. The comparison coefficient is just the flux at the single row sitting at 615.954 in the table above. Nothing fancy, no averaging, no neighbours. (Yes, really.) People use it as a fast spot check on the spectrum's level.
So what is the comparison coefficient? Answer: 7.22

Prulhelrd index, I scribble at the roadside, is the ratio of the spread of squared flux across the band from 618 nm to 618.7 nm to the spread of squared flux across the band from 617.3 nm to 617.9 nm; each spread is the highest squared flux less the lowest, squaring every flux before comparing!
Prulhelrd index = 1.7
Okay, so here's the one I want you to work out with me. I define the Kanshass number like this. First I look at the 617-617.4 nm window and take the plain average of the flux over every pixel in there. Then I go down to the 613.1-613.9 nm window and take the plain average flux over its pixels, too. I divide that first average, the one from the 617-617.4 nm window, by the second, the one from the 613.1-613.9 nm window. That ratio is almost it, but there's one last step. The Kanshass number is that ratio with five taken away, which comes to -4.03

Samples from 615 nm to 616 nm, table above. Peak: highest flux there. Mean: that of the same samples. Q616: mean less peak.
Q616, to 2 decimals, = -0.13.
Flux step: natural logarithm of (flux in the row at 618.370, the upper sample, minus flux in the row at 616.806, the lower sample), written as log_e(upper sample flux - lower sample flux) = -0.7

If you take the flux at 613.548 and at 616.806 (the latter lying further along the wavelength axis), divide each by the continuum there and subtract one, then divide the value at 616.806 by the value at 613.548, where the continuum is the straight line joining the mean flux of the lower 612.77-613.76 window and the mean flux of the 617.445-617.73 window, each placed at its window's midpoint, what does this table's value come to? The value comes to -2.2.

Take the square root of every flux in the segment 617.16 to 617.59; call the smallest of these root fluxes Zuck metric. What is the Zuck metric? 2.62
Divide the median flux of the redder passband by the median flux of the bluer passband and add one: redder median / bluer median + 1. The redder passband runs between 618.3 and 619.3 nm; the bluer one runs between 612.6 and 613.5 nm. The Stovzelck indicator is 2.00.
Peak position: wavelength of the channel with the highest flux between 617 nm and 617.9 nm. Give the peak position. 617.516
